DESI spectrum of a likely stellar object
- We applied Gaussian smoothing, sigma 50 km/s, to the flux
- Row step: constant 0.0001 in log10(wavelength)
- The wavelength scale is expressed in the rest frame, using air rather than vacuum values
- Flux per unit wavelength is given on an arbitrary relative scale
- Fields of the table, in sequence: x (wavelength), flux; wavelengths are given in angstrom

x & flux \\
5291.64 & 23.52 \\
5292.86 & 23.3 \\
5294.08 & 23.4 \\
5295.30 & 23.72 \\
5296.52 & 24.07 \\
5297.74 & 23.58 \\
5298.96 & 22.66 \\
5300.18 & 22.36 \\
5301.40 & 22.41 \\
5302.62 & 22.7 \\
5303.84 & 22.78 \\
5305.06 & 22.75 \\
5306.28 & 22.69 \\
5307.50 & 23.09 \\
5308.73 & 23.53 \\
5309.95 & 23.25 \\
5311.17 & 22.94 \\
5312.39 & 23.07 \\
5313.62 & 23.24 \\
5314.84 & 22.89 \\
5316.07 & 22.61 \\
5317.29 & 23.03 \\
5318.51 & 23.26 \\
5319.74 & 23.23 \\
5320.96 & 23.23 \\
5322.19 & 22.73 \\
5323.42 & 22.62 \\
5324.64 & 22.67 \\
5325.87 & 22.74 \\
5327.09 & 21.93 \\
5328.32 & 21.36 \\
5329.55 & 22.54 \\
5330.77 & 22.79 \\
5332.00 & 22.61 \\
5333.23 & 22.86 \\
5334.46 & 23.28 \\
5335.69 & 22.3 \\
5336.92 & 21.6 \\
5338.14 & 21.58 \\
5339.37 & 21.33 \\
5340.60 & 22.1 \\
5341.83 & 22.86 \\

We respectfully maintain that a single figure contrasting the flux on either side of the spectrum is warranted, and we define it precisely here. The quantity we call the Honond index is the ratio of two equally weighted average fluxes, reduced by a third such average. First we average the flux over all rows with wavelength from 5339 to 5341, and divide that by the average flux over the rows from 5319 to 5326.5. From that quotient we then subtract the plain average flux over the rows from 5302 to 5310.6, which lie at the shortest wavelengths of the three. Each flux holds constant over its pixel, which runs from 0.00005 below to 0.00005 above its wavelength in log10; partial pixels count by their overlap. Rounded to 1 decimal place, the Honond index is -22.0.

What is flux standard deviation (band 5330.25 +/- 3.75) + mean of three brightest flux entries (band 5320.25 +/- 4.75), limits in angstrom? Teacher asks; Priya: 23.8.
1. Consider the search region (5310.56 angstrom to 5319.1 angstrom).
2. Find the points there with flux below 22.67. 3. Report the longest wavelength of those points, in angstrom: 5316.07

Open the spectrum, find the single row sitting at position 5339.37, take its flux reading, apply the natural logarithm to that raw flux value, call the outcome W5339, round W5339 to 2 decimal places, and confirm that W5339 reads 3.06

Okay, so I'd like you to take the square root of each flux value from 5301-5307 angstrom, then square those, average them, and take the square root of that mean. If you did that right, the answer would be 4.76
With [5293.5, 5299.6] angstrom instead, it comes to 4.85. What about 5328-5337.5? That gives 4.73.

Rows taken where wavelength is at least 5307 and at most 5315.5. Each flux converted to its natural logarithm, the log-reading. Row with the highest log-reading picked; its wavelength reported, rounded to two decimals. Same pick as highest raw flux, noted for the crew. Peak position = 5308.73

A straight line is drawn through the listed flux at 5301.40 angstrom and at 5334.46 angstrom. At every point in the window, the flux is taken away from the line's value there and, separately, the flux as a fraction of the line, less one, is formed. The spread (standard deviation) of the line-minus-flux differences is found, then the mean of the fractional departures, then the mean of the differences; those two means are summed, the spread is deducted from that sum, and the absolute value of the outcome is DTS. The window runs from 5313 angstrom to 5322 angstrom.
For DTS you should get 0.4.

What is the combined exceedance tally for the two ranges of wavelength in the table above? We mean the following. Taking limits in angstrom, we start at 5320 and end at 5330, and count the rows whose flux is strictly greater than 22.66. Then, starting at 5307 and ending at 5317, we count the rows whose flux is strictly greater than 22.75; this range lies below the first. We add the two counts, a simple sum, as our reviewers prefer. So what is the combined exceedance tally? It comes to 11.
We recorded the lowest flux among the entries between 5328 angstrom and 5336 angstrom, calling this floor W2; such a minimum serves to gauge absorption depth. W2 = 21.36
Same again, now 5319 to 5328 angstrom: 21.93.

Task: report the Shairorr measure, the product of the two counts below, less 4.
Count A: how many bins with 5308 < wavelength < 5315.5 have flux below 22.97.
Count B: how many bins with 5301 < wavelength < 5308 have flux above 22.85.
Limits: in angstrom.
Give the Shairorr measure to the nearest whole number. -2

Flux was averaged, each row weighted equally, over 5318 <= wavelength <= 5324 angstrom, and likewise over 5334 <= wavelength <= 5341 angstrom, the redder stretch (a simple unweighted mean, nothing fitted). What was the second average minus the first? -1.0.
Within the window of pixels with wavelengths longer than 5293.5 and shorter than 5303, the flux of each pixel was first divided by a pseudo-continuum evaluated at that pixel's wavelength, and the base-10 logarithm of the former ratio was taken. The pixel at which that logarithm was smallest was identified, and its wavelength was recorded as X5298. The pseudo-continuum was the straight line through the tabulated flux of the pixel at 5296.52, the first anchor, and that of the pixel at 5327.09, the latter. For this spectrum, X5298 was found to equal 5300.18 angstrom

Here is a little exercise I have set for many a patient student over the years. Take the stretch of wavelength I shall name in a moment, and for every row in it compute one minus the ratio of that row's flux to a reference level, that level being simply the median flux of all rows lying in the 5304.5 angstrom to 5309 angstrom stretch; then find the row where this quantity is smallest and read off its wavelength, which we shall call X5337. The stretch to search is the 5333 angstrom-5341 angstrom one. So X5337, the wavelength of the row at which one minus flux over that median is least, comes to 5334.46 angstrom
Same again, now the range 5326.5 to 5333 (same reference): 5330.77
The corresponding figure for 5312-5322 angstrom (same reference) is 5318.51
